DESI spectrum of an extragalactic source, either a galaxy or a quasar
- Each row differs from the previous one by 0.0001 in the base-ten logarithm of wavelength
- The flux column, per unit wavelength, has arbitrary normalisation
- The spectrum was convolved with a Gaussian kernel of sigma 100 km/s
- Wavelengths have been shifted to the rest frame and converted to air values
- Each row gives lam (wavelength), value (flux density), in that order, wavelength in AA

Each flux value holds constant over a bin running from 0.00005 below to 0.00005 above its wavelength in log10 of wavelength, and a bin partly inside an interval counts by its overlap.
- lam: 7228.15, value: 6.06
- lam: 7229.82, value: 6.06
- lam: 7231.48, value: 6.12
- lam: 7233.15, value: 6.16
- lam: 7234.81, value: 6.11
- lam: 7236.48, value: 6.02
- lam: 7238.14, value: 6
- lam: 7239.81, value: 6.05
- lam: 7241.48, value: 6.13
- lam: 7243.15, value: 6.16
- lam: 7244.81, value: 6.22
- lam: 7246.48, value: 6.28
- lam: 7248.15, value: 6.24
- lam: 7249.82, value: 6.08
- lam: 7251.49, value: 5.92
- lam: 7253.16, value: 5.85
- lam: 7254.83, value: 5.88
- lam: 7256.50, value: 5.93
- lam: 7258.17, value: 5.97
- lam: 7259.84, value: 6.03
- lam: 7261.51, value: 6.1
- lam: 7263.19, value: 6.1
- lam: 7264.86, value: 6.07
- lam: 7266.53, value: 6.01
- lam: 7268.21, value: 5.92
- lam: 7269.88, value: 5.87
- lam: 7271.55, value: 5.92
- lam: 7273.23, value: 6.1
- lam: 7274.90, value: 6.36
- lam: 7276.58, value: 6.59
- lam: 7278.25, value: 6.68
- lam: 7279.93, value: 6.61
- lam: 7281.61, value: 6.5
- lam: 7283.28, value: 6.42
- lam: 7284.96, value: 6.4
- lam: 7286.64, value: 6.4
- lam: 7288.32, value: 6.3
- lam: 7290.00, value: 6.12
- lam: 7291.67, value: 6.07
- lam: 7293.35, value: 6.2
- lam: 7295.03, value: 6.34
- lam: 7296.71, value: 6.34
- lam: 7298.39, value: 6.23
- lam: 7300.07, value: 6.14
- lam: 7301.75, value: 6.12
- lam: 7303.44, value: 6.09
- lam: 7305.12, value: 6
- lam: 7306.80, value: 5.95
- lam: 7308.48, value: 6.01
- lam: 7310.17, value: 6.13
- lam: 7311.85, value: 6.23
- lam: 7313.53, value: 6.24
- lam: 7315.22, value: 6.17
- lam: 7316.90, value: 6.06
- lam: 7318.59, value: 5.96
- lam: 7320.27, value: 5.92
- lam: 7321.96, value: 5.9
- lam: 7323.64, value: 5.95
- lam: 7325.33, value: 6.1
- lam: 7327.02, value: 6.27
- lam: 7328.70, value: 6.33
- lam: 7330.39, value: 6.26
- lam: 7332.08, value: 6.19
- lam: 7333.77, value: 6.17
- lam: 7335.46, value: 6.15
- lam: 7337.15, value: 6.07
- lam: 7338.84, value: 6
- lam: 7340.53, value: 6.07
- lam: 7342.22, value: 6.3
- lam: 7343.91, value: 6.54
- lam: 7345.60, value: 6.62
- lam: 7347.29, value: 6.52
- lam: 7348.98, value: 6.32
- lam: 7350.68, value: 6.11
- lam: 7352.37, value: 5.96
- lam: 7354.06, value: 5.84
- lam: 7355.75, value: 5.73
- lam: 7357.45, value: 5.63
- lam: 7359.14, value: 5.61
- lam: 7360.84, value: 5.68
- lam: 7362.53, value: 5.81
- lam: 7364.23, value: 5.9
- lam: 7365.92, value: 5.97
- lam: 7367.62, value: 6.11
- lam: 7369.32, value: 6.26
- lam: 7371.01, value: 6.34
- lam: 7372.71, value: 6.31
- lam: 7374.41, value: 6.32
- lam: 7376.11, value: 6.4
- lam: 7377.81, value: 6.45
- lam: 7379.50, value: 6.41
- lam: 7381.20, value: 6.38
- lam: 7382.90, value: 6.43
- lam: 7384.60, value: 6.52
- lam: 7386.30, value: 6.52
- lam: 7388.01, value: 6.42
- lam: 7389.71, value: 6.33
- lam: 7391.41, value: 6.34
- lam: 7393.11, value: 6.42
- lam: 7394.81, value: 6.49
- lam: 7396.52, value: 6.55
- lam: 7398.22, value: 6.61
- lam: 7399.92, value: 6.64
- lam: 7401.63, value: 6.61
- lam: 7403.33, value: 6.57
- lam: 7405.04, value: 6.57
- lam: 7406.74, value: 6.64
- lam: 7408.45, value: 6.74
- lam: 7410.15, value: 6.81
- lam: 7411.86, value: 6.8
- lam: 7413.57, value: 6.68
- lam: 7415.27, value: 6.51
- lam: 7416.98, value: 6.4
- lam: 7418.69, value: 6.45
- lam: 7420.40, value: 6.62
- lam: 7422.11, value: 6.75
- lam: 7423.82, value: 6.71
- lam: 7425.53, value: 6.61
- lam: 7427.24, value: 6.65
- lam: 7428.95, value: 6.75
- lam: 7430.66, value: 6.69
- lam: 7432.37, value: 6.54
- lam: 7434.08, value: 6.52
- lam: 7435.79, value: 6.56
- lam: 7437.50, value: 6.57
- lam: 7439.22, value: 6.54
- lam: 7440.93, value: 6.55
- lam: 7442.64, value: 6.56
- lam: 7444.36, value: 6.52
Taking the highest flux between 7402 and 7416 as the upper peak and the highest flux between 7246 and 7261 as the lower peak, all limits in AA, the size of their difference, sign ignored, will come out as 0.53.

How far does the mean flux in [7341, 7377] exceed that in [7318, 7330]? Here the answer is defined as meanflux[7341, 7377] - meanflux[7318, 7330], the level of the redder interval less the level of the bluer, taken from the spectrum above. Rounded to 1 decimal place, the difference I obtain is 0.0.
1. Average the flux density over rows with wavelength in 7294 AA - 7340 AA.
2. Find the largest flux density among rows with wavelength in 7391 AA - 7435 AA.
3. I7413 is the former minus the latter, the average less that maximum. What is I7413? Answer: -0.69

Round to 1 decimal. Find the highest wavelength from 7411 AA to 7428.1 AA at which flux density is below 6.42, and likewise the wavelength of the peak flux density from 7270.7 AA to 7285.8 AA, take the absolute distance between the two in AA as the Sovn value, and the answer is 138.7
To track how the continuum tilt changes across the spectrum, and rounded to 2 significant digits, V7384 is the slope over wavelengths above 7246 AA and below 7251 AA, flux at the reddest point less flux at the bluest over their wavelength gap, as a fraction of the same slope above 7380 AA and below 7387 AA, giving -2.2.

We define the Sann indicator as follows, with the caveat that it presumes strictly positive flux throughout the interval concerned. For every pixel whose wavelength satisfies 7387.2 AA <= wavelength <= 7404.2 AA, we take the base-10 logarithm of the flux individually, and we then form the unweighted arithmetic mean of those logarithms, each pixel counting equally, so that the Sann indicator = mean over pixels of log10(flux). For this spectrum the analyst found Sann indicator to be 0.813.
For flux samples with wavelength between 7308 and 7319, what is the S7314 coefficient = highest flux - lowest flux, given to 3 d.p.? 0.280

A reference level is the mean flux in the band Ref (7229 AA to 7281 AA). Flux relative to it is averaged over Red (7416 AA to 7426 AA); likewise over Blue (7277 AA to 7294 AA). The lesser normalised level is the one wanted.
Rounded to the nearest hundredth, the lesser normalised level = 1.04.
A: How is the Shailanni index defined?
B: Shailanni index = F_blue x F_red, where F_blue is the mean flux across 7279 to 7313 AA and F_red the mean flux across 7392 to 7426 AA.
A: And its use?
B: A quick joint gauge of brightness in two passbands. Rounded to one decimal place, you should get 41.2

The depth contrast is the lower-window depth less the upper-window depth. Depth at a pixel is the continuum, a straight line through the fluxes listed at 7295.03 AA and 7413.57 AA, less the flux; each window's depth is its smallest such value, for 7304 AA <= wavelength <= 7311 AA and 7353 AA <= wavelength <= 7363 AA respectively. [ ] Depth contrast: -0.42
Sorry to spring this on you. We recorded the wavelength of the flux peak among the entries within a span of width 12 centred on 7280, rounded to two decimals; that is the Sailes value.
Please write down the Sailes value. 7278.25 AA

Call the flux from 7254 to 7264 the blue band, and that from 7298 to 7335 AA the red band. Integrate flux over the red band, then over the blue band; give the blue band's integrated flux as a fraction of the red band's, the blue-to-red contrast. 0.3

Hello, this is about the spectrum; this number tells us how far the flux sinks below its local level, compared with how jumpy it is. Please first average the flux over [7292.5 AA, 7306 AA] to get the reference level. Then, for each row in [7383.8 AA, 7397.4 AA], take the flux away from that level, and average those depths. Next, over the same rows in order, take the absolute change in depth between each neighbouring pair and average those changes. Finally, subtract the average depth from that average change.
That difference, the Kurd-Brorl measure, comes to 0.3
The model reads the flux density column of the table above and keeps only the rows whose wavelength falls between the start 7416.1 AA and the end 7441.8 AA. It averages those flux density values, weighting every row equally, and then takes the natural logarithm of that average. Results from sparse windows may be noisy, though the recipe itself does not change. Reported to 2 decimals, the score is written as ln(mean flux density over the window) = 1.89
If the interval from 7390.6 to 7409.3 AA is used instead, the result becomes 1.88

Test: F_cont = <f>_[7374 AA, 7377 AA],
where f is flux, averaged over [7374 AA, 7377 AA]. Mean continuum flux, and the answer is 6.4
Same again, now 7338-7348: 6.3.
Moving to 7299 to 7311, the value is 6.1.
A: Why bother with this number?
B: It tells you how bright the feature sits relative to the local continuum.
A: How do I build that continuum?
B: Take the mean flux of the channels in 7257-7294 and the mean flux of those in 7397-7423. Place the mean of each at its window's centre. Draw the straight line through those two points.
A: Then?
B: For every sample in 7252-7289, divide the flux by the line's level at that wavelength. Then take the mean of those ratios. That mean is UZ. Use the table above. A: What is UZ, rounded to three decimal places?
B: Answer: 0.997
